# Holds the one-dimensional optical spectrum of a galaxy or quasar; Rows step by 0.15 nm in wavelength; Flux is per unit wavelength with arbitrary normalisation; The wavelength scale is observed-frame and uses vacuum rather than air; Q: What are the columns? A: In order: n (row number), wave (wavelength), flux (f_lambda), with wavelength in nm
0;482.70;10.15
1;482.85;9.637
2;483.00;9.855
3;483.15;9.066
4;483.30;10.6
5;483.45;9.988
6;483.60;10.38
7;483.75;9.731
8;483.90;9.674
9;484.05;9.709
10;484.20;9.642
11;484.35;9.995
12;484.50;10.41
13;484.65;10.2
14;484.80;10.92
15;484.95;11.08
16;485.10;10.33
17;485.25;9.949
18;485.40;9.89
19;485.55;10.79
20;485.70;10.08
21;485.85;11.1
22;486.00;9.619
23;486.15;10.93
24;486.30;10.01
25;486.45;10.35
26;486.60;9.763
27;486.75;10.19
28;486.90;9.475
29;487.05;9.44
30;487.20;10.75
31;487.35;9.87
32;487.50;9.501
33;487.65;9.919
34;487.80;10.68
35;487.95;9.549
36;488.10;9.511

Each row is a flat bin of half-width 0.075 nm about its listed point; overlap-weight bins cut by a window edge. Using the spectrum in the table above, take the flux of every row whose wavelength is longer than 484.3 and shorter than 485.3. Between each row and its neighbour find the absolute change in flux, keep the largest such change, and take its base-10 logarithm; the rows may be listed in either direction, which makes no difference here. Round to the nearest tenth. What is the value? -0.1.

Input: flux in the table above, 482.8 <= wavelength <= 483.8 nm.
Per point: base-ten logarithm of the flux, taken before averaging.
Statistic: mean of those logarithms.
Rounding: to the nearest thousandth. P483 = 0.995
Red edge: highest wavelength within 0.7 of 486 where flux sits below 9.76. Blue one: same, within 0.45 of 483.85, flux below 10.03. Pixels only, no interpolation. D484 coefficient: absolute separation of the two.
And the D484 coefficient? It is 1.80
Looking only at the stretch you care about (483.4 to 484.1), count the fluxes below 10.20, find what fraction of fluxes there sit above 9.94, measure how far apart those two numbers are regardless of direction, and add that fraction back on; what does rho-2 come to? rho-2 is 4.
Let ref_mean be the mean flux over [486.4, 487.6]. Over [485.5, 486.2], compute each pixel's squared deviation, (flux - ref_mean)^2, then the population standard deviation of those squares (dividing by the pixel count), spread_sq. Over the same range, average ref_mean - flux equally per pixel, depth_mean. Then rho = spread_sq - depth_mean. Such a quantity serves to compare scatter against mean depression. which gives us 1.1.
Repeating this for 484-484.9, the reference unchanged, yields 0.6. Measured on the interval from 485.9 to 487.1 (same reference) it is 0.4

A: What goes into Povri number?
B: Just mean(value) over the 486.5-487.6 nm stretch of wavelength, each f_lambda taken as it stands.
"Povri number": 9.9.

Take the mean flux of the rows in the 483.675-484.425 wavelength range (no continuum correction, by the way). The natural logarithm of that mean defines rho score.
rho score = 2.277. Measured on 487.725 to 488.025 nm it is 2.314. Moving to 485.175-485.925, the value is 2.338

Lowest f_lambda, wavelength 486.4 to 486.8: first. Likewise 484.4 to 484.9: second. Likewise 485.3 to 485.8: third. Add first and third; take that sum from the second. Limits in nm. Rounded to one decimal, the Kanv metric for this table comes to -9.5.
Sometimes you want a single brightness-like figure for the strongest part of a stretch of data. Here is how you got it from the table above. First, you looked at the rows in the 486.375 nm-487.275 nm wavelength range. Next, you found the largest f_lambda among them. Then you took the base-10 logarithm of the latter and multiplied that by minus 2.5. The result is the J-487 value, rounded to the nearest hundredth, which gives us -2.58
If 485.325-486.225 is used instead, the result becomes -2.61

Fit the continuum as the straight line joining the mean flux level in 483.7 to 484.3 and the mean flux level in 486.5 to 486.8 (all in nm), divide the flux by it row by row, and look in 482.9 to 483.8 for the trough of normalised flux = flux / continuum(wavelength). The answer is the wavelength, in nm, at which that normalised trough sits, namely 483.15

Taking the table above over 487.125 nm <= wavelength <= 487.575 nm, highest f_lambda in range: 10.75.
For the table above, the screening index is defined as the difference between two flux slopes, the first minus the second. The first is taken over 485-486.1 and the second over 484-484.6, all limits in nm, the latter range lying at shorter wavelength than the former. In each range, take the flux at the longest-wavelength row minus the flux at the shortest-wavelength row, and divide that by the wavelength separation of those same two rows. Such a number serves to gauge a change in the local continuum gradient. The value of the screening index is -2.3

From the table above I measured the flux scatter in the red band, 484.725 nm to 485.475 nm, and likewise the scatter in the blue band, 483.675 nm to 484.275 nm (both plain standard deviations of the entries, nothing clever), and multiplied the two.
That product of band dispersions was 0.02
